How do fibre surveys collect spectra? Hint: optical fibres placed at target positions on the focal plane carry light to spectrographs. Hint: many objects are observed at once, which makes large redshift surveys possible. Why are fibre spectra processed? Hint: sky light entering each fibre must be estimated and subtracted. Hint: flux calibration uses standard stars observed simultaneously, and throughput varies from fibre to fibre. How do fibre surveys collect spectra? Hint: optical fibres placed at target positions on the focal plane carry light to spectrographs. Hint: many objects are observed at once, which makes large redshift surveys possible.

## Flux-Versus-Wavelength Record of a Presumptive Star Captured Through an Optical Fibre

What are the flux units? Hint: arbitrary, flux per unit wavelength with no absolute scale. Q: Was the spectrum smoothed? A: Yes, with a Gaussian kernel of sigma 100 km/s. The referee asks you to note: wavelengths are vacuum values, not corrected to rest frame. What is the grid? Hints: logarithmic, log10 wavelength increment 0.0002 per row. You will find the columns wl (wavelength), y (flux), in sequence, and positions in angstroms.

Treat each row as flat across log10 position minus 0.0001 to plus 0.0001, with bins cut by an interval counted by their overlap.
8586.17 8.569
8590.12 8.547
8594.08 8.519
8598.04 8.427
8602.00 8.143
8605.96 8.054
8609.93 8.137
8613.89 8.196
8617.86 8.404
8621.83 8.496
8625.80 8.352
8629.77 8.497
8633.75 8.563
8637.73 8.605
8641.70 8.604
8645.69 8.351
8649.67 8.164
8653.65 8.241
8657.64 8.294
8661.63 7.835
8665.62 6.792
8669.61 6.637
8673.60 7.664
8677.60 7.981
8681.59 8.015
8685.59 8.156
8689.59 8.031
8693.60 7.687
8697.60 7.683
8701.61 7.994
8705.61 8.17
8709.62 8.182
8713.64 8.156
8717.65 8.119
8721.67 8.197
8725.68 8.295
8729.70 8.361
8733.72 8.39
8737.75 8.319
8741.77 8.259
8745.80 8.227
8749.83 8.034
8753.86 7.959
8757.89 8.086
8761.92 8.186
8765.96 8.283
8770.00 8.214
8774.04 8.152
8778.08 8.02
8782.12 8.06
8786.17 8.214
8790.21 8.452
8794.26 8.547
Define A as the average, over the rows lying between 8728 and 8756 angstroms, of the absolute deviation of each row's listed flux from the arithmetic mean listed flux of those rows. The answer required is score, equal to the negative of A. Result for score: -0.128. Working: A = 0.128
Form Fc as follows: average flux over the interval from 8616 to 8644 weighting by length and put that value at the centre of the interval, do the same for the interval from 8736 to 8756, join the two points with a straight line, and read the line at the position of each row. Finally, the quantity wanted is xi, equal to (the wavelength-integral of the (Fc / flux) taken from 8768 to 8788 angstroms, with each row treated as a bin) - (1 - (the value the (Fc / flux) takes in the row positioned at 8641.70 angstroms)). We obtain 20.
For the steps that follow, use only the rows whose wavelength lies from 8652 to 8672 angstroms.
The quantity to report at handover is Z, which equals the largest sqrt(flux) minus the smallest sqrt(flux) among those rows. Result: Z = 0.30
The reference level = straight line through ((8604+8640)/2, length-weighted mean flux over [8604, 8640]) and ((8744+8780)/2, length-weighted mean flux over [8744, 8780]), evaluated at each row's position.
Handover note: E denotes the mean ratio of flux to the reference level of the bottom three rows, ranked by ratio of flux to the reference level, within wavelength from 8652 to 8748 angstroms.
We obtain 0.848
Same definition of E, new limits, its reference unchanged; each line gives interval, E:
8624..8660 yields 0.990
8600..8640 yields 0.966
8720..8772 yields 0.986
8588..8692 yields 0.848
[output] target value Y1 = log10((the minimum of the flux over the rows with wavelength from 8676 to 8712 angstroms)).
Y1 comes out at 0.886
